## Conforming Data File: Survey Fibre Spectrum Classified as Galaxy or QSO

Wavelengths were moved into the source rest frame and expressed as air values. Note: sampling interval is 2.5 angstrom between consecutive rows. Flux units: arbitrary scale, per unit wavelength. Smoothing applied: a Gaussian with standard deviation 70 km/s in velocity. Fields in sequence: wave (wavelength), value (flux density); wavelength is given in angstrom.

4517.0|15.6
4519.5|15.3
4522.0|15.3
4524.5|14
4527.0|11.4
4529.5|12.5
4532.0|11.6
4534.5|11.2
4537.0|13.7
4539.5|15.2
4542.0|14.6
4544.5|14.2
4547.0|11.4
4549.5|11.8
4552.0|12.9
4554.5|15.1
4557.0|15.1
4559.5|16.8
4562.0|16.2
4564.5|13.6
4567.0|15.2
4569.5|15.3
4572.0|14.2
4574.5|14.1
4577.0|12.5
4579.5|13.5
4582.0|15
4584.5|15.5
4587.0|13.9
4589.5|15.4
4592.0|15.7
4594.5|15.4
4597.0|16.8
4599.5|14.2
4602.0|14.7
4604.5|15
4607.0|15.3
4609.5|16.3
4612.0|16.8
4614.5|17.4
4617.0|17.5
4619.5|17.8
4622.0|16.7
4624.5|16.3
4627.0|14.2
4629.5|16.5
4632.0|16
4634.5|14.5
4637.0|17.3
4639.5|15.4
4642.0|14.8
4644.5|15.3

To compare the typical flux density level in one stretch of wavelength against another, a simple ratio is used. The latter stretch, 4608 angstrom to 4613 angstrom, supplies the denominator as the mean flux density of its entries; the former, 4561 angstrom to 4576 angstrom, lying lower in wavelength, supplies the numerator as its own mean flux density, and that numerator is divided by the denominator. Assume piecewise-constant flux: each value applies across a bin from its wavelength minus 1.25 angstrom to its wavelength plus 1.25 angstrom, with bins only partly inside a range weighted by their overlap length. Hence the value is 0.89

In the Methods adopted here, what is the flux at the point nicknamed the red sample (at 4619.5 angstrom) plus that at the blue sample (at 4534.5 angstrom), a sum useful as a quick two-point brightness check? 29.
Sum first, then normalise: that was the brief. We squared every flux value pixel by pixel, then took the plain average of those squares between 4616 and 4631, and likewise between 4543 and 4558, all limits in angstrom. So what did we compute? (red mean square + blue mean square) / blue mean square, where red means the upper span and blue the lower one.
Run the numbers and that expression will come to 2.50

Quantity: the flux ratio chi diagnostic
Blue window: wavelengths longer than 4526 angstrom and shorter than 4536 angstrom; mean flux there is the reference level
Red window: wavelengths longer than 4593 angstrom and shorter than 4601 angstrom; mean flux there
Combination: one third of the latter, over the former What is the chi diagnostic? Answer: 0.44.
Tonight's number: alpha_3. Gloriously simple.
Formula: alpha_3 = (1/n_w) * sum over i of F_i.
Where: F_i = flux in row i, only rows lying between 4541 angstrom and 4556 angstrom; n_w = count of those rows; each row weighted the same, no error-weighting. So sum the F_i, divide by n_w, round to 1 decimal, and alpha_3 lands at 13.3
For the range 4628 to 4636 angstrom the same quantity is 15.7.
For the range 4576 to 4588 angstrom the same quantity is 14.1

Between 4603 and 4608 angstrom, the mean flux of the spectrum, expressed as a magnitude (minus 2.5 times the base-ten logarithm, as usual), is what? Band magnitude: -2.95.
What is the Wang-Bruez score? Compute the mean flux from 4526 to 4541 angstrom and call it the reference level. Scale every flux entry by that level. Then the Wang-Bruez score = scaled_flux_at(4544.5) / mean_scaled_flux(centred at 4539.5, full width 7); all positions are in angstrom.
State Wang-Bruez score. 0.98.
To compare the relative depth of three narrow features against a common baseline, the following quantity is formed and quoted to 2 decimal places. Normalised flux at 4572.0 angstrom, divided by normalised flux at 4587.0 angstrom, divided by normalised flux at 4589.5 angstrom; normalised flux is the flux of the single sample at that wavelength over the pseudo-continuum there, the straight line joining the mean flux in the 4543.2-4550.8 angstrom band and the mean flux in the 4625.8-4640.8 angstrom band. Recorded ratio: 0.97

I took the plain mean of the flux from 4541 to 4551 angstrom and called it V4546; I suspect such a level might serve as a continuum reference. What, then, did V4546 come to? 13.0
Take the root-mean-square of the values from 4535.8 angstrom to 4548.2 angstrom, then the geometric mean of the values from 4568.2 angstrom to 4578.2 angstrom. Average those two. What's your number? 13.9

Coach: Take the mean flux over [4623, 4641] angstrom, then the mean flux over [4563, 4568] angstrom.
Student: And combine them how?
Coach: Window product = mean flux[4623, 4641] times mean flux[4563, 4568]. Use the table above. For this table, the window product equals 227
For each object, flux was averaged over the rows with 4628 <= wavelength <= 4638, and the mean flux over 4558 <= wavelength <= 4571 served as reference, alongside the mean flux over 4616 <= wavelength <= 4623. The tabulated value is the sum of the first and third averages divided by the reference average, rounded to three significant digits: 2.17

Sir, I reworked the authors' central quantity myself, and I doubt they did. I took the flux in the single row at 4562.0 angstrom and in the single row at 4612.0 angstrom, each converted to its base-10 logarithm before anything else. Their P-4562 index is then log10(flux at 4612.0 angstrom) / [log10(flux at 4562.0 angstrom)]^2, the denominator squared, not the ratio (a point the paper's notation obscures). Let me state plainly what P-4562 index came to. 0.84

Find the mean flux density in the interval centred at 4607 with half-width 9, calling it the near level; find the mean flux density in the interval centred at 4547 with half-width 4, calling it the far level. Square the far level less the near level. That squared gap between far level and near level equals 10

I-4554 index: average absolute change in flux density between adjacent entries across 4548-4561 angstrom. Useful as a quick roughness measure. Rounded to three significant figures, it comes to 1.25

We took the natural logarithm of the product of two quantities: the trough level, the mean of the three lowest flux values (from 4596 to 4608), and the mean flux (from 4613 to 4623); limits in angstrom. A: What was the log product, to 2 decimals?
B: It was 5.54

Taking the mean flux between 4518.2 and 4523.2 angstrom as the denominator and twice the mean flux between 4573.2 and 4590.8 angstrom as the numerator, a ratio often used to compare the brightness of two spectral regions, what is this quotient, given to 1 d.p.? 1.9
